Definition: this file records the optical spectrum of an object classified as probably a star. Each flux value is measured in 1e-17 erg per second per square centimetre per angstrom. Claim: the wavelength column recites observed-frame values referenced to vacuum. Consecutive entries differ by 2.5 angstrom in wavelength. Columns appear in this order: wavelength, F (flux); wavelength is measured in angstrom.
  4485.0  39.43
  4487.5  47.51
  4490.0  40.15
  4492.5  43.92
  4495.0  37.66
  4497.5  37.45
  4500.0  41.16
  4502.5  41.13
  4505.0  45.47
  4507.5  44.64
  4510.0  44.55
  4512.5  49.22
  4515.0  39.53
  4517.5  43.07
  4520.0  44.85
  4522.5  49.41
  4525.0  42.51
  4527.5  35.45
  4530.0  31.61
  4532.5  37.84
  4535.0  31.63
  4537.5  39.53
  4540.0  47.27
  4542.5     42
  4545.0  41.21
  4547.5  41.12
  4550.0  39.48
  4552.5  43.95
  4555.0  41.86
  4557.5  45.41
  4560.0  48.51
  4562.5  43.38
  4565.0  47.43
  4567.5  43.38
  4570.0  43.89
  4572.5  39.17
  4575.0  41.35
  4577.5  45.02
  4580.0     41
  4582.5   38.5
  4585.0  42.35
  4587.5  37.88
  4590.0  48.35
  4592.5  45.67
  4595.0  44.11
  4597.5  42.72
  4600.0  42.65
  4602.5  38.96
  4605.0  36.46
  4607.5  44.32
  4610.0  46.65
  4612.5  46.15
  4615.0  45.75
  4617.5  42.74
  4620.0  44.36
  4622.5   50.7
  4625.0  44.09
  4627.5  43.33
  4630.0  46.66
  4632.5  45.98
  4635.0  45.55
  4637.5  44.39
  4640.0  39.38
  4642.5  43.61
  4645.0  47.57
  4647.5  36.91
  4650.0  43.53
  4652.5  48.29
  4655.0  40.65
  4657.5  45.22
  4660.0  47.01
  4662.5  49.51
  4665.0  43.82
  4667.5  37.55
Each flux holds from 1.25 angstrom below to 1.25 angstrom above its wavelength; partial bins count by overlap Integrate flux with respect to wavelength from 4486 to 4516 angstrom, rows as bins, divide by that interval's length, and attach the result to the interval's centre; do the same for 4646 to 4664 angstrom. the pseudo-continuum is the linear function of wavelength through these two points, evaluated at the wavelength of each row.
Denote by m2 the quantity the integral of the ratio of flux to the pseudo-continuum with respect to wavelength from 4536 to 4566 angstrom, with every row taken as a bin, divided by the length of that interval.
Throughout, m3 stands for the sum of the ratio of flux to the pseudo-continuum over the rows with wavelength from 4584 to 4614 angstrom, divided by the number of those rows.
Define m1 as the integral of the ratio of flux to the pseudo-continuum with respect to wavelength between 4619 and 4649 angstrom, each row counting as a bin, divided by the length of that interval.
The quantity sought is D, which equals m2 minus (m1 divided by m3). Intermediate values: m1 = 1.00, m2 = 1.00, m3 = 0.982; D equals -0.022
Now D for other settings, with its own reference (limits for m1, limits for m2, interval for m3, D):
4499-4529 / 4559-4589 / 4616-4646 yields -0.017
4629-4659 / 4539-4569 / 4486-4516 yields 0.018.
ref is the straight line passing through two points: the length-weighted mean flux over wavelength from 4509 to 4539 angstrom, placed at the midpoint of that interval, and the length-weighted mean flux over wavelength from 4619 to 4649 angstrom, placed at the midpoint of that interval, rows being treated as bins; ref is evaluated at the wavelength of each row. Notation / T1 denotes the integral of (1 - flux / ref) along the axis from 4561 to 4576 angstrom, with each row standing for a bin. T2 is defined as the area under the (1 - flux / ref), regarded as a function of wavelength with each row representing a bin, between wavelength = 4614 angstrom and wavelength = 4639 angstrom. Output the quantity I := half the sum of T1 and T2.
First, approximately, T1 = -0.4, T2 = -0.66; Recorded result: -0.5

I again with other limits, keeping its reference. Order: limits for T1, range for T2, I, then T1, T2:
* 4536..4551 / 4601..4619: 0.1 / -0.1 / 0.24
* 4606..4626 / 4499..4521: -1.3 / -0.8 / -1.86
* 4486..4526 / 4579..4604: -1.3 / -3.0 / 0.47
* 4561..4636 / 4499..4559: -1.0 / -0.7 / -1.36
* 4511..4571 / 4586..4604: -0.6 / -1.3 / 0.12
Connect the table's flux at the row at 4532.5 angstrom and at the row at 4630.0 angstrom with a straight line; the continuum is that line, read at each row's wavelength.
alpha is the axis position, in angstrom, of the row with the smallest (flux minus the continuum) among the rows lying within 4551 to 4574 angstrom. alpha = 4572.5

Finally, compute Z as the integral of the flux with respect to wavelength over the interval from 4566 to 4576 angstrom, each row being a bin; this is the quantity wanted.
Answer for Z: 421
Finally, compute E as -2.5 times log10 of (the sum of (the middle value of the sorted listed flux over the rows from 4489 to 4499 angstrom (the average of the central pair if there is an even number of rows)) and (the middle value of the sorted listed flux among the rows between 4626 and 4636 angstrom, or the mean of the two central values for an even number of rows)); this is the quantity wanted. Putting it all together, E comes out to -4.82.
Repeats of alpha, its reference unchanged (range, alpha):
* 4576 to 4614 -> 4605.0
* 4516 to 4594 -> 4535.0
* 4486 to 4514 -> 4497.5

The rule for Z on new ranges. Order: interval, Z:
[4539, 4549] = 427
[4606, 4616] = 455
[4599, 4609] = 407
